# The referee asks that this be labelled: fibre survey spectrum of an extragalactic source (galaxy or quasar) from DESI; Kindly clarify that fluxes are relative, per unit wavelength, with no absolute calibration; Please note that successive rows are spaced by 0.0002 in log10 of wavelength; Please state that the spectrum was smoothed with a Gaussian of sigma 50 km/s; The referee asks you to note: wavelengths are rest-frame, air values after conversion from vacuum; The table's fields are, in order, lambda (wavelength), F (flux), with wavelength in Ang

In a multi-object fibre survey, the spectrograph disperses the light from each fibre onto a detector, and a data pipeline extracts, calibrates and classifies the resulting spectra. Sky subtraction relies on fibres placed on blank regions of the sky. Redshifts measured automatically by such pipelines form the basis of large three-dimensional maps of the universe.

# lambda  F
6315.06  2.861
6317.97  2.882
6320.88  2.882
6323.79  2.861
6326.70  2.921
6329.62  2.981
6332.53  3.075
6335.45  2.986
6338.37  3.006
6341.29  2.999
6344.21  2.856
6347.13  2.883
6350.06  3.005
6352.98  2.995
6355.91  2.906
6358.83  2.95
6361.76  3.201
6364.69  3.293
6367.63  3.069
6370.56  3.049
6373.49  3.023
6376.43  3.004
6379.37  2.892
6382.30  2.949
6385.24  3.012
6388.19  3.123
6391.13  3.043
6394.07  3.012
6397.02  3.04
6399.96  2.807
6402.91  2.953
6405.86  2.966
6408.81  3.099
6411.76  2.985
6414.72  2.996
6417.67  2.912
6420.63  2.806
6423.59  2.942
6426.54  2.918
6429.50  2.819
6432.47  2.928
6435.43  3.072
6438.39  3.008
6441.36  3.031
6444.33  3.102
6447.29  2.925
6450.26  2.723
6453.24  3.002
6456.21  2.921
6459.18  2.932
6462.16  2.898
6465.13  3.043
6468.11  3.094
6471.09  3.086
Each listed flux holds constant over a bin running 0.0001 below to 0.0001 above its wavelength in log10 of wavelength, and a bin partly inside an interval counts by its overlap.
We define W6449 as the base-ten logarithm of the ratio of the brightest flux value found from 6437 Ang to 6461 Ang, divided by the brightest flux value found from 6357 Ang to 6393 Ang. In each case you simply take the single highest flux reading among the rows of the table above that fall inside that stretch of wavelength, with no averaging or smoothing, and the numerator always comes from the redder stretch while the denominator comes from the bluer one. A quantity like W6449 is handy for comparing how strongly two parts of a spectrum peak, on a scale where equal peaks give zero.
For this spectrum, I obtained -0.0259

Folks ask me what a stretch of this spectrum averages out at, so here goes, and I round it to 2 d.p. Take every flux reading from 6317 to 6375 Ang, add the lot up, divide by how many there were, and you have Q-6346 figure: 2.99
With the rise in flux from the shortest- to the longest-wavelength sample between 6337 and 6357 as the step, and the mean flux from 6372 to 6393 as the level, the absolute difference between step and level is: 3.11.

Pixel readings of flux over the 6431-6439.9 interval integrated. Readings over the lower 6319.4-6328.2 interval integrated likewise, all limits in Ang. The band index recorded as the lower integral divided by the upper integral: 0.95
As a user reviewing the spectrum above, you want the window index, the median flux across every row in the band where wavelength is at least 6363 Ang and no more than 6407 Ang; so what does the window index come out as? 3.01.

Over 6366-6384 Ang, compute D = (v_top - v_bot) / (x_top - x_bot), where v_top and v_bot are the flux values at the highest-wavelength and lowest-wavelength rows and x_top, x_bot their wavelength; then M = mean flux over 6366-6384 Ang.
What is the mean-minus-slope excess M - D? 3.01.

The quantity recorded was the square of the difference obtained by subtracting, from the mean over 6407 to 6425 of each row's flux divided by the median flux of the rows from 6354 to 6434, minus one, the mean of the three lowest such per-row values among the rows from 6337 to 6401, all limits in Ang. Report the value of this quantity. 0.0013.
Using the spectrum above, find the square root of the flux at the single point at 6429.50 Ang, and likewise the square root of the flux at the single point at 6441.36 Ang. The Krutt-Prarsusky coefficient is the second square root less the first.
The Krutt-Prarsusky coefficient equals 0.062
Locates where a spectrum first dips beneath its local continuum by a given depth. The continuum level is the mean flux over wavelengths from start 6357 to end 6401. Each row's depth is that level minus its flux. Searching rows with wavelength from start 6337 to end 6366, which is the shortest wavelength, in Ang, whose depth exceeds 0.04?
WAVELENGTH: 6344.21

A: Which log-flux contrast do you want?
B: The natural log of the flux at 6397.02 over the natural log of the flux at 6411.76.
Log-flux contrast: 1.02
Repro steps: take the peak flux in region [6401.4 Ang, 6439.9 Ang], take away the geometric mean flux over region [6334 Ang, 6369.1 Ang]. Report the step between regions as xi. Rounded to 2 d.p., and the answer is 0.09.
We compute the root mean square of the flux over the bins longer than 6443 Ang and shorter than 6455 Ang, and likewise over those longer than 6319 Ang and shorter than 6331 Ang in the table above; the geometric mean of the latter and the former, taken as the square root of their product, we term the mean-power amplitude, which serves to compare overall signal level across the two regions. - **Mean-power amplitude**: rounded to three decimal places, 2.926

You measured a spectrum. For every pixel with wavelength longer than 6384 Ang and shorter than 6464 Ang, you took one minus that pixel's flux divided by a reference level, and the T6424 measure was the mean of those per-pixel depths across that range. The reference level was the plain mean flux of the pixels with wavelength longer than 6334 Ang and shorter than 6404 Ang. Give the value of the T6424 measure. 0.01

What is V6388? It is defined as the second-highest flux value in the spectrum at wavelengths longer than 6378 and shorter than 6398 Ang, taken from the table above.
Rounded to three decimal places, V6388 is 3.043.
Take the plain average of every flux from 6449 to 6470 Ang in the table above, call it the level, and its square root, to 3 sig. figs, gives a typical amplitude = 1.72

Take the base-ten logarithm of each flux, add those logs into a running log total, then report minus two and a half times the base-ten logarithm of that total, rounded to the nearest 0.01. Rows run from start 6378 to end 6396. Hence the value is -1.14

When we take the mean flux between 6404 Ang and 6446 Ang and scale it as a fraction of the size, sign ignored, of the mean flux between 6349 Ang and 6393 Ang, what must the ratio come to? 0.979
